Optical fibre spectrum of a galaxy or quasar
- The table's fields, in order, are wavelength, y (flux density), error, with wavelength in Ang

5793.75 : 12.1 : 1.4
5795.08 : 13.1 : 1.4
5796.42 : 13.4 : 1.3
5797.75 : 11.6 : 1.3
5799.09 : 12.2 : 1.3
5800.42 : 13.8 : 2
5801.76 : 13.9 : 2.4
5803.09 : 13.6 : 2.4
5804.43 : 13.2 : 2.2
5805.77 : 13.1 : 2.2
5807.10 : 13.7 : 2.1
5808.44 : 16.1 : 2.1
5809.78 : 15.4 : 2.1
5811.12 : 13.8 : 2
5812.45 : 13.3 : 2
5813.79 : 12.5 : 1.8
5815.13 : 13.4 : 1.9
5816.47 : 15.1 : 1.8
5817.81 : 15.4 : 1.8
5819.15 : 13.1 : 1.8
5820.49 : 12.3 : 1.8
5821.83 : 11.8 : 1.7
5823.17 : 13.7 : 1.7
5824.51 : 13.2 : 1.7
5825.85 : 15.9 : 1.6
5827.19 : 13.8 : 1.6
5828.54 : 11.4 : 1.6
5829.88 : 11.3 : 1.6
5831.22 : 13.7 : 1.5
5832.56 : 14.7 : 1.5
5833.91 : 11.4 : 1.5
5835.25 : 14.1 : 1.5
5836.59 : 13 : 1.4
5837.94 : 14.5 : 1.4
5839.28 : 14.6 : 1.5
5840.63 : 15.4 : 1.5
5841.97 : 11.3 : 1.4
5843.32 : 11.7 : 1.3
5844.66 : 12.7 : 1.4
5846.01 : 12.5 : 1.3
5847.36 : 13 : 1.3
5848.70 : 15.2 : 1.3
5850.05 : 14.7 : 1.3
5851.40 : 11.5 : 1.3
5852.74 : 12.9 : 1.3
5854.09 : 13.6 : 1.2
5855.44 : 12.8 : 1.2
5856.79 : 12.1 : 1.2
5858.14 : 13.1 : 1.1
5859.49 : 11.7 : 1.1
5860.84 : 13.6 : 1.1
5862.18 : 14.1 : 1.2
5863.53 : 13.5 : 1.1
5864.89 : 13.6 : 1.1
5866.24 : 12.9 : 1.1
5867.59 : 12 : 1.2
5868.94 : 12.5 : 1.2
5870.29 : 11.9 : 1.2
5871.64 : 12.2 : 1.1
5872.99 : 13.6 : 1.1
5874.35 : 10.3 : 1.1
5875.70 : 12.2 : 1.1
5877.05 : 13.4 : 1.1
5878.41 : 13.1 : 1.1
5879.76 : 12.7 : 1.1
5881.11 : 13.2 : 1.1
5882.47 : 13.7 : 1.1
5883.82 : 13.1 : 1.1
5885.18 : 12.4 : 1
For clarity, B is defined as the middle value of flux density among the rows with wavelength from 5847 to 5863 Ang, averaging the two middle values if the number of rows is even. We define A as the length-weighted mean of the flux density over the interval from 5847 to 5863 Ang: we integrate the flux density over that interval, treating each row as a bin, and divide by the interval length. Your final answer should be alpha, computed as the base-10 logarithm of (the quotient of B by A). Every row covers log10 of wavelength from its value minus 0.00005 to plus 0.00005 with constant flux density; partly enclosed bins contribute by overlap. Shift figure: -0.005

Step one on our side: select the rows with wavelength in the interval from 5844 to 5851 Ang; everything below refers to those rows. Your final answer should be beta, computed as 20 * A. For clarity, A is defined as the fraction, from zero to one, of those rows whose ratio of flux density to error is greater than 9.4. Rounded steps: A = 0.80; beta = 16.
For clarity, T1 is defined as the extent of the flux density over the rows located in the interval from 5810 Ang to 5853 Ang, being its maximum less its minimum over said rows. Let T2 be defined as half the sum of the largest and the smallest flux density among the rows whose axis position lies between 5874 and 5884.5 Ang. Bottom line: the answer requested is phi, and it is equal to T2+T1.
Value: 16.60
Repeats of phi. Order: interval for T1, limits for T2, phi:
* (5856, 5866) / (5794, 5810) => 16.25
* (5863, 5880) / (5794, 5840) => 17.00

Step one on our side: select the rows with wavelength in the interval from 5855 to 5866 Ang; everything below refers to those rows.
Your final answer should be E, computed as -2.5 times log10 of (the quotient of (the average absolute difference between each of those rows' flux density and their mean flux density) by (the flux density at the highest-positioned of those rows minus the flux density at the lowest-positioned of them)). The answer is 0.2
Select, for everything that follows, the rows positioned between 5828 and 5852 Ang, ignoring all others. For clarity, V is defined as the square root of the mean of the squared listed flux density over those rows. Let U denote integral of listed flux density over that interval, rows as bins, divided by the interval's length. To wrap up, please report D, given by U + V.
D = 26.4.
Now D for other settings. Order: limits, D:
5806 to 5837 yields 27.2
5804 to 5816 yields 27.7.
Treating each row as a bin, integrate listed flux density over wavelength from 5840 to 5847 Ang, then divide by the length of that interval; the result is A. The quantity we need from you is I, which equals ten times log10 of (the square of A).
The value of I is 22.1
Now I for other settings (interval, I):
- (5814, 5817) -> 22.9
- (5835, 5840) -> 23.0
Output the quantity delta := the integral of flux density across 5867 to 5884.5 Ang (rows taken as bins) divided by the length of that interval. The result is 12.6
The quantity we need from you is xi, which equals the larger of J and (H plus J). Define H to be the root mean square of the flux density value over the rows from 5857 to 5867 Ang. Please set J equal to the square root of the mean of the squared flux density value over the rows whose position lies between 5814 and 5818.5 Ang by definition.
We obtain 27.9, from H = 13.23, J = 14.7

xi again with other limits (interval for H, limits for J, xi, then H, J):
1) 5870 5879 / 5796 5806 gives 25.6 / 12.43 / 13.1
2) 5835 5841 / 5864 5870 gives 27.1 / 14.34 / 12.8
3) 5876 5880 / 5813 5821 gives 26.8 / 13.07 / 13.7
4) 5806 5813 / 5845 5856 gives 27.8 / 14.50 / 13.3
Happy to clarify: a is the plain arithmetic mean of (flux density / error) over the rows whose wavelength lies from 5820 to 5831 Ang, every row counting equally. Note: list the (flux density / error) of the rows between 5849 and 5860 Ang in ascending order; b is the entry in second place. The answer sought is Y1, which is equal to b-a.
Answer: 2.1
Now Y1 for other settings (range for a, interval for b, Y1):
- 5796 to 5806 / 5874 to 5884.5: 3.7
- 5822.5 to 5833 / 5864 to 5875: 1.5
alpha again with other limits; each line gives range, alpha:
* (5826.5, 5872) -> -0.003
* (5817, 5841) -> 0.006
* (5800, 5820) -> -0.008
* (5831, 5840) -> 0.012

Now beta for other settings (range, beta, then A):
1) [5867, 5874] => 20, 1.00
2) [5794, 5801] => 4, 0.20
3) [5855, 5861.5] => 20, 1.00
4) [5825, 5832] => 4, 0.20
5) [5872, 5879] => 16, 0.80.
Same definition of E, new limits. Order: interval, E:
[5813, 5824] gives 0.2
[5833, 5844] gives -1.7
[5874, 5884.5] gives 1.5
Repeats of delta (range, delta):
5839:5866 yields 13.2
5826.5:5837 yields 12.9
